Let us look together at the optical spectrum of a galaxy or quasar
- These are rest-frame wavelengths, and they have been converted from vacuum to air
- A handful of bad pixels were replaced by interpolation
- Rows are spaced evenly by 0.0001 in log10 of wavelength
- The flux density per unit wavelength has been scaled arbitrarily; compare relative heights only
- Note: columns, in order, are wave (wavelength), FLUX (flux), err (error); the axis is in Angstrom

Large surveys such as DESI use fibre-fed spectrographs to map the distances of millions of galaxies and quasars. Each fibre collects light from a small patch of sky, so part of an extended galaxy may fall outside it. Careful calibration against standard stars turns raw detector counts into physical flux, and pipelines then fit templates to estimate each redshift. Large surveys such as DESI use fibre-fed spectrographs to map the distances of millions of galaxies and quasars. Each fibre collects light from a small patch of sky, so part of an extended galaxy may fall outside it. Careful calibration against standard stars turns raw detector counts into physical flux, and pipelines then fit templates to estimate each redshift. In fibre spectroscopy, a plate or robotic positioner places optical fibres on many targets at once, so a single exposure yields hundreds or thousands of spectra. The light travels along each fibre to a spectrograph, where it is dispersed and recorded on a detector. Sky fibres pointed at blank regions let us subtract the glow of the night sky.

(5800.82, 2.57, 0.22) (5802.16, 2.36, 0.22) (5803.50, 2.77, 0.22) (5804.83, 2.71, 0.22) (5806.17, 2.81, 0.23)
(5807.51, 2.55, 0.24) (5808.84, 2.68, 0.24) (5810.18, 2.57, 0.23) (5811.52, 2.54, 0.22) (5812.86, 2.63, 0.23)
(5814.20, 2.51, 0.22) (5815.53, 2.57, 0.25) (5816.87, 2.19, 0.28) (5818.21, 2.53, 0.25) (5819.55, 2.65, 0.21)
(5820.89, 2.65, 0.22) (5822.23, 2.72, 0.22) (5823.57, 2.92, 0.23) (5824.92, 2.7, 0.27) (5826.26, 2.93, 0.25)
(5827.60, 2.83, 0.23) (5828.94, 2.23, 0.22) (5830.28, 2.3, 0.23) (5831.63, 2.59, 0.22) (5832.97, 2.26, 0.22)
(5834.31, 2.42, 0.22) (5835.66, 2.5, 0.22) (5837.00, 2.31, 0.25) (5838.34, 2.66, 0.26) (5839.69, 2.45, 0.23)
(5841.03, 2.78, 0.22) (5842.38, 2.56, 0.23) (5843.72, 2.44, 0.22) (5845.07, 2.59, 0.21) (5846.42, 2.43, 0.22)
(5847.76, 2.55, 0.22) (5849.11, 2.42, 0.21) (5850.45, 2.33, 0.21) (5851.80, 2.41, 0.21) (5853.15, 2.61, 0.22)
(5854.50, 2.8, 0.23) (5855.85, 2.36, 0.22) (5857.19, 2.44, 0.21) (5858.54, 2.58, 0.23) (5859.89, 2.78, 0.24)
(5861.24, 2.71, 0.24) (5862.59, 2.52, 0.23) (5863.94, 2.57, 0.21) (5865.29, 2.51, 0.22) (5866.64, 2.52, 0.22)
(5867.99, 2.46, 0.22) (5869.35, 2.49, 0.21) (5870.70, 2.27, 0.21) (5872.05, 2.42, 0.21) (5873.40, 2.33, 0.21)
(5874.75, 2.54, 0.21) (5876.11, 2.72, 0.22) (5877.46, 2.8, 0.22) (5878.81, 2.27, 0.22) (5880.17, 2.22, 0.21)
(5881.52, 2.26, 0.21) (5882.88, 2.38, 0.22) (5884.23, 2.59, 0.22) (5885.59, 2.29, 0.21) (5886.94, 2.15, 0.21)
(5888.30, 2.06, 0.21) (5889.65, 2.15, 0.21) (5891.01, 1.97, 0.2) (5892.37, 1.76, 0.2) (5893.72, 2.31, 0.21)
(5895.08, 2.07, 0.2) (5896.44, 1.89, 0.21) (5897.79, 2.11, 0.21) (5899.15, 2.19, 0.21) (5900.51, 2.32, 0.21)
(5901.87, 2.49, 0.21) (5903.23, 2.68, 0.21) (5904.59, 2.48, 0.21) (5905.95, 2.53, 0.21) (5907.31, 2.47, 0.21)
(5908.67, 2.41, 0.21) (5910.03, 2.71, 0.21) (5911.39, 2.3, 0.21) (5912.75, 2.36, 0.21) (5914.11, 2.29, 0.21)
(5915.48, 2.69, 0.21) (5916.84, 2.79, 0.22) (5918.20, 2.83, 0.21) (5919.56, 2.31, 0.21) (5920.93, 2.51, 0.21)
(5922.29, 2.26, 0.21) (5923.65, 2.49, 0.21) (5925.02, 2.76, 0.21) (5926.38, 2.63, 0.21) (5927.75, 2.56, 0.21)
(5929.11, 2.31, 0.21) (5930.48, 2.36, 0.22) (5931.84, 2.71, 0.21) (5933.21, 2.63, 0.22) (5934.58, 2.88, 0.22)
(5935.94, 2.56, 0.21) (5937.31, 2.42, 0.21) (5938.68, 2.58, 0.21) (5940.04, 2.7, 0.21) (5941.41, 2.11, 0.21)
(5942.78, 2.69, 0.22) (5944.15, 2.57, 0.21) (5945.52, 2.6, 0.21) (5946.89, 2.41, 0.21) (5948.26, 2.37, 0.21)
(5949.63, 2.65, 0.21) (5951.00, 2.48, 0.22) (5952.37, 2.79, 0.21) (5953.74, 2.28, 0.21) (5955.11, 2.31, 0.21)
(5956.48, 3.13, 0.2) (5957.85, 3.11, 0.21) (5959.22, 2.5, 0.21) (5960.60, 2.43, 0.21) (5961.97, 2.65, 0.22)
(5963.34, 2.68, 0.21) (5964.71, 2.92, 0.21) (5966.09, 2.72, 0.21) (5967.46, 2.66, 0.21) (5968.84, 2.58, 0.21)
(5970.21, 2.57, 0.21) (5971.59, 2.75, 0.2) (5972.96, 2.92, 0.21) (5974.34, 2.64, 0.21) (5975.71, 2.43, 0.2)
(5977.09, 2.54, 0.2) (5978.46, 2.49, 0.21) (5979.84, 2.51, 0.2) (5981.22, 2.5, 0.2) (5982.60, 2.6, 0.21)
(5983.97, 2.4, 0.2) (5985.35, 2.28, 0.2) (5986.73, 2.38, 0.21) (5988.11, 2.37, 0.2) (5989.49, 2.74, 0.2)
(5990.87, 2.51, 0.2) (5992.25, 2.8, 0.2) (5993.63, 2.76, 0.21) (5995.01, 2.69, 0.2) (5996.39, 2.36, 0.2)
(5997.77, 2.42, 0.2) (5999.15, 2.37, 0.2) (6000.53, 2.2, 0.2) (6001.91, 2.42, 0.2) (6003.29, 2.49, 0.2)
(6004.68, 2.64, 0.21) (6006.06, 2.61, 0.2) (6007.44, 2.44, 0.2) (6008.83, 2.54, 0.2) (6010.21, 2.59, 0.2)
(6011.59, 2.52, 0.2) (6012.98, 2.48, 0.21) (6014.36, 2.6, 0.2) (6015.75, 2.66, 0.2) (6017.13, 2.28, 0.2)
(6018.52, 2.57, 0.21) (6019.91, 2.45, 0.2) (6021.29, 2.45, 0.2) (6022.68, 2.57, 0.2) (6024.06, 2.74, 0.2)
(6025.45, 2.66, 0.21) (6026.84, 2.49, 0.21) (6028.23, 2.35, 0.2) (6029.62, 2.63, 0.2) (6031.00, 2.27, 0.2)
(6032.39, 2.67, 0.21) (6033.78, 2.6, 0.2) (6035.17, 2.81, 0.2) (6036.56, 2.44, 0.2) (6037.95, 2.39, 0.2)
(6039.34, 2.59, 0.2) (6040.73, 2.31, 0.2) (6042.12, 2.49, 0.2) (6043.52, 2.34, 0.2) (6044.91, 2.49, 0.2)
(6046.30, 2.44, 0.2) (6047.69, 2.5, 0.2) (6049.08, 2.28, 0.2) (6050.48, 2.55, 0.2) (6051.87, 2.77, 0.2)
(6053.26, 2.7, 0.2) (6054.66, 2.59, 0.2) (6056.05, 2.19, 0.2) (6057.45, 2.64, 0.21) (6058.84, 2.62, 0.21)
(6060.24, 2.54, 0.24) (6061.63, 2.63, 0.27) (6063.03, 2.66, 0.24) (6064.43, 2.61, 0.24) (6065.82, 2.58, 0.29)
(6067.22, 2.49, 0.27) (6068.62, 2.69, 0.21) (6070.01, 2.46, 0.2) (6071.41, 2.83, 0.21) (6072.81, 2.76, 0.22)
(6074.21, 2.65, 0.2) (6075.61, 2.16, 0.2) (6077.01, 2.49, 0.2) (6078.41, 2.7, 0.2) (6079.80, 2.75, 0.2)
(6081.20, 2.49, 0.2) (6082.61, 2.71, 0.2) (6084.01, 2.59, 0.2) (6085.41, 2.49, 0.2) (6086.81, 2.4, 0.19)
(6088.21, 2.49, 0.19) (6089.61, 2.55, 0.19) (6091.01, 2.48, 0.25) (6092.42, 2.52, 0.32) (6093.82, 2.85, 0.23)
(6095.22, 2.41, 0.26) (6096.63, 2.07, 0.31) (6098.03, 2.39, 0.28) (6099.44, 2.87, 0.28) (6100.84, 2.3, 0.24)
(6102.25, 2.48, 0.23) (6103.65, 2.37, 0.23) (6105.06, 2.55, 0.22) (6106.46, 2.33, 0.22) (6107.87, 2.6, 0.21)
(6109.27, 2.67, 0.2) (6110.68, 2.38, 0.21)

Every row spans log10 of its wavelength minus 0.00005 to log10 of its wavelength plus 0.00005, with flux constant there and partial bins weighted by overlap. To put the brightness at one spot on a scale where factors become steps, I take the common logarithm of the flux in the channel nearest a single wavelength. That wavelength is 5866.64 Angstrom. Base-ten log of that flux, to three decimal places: 0.401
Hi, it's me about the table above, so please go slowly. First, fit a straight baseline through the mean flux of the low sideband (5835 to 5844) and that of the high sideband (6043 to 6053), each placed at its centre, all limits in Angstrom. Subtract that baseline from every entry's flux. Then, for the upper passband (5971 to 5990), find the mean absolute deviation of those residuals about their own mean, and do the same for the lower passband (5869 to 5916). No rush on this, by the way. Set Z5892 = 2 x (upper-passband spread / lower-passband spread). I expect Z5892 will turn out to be 1.4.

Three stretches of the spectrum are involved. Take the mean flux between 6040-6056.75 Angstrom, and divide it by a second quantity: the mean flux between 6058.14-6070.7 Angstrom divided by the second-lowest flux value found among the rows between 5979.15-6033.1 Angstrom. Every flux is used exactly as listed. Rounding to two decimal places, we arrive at 2.17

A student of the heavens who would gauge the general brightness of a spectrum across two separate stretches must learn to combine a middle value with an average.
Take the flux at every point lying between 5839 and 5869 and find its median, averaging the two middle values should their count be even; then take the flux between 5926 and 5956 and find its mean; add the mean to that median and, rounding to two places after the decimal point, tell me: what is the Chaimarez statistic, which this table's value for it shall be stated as 5.05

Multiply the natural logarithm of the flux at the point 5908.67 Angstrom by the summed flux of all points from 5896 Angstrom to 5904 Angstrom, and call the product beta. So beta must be 12.0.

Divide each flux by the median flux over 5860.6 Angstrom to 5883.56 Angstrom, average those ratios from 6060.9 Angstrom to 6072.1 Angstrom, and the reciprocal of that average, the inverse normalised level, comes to 0.95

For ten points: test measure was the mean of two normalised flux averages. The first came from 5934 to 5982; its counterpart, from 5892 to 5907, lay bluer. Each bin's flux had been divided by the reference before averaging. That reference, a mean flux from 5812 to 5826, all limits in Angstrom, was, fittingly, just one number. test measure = 0.932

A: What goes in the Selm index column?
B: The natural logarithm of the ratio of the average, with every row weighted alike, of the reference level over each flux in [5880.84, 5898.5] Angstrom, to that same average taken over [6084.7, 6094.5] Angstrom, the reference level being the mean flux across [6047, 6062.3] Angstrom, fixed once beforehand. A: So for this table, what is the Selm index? 0.172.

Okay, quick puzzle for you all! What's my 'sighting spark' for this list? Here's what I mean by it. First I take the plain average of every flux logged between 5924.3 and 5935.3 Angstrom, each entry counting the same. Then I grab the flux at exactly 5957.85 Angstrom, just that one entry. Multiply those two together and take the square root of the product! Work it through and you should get 2.85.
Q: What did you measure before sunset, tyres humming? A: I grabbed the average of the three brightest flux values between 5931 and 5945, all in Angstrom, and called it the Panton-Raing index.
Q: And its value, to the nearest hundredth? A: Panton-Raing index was 2.76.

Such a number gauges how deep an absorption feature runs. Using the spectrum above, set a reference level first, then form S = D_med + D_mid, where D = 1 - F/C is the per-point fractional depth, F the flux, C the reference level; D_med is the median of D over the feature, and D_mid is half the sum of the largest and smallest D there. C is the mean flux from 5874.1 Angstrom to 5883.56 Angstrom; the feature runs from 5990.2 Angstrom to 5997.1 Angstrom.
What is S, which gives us -0.15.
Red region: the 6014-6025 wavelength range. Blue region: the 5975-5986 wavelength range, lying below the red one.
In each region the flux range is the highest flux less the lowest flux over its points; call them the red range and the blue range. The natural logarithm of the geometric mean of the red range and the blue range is -1.0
